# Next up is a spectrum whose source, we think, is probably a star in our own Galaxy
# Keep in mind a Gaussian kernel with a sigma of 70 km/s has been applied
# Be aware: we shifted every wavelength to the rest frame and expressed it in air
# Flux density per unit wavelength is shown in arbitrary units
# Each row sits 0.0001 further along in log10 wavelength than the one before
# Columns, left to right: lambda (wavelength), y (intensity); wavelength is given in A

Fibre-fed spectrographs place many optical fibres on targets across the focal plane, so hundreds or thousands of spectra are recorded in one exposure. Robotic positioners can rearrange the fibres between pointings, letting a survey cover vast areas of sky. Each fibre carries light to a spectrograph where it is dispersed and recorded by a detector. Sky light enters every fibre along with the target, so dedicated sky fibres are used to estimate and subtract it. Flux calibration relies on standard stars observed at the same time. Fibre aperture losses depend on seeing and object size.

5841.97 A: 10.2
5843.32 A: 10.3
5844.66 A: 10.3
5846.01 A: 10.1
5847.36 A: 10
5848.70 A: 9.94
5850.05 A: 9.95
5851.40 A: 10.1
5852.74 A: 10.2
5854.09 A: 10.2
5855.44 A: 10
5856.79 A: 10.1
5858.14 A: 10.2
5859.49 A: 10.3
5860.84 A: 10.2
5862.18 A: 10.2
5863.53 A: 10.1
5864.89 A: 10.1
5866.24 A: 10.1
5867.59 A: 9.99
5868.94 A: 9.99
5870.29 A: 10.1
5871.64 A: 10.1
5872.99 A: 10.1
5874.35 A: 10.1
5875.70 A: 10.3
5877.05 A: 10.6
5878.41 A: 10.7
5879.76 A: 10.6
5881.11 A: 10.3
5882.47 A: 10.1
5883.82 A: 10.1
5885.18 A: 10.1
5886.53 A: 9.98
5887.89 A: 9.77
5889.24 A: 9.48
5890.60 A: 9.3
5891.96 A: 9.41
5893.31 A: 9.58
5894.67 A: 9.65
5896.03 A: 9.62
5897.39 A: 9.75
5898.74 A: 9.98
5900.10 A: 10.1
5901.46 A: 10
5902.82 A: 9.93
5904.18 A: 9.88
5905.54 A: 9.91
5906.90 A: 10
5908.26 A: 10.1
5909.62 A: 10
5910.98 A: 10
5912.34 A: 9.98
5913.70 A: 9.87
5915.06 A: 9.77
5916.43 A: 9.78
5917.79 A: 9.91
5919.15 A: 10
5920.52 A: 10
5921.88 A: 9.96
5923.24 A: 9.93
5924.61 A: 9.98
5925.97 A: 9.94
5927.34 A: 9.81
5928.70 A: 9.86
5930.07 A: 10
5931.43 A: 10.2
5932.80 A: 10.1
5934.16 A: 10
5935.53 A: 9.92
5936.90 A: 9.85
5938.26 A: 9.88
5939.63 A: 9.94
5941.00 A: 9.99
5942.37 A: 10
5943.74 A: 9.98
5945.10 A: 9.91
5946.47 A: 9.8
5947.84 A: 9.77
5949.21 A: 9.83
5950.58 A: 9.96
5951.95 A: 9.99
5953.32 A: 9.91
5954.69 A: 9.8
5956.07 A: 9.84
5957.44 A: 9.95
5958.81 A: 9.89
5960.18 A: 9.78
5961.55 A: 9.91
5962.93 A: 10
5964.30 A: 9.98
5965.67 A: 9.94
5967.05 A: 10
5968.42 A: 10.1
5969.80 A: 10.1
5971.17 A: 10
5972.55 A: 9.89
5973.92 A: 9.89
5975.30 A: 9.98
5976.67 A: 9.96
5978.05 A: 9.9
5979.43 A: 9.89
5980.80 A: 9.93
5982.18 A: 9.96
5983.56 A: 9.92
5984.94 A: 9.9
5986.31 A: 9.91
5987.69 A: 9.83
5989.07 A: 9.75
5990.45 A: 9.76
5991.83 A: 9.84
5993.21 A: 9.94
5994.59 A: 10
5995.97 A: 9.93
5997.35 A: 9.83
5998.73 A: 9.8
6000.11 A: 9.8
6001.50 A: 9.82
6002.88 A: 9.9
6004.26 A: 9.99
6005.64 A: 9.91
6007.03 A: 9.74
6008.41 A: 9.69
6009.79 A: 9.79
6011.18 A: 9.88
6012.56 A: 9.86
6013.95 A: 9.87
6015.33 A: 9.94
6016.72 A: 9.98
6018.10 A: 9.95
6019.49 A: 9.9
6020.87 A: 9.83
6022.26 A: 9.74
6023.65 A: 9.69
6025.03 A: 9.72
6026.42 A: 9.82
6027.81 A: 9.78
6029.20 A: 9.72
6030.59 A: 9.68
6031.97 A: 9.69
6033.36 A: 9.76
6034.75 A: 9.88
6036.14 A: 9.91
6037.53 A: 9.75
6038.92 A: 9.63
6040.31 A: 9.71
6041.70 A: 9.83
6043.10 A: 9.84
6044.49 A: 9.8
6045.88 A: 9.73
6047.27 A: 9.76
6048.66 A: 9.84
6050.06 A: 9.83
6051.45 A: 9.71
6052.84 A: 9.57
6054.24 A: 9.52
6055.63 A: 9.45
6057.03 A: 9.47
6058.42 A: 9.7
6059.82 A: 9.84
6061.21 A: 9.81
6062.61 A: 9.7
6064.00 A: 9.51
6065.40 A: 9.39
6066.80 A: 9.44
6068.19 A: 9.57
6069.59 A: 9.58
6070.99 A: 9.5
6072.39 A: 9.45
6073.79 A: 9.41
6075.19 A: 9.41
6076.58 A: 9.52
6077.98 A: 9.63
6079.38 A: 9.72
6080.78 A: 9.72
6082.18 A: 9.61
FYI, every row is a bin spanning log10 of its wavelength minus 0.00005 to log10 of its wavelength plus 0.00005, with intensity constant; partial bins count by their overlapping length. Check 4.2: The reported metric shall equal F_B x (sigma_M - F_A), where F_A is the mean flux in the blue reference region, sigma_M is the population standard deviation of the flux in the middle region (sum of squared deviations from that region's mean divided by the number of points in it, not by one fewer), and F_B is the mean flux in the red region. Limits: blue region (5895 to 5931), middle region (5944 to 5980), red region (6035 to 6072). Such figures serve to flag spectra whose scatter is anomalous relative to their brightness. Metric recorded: -95.1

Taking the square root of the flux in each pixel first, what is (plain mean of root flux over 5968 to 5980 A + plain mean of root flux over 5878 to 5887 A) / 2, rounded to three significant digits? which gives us 3.18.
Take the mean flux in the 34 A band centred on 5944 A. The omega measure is 9.9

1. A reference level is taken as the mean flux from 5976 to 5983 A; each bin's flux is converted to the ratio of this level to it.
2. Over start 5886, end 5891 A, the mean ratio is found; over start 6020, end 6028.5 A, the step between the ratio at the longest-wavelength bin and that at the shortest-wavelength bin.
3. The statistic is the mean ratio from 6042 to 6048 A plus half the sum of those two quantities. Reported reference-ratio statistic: 1.53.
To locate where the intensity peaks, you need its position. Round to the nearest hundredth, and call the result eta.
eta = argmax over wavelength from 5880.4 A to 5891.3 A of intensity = 5881.11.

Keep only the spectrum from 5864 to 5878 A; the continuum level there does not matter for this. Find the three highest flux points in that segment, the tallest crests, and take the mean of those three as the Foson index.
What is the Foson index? 10.33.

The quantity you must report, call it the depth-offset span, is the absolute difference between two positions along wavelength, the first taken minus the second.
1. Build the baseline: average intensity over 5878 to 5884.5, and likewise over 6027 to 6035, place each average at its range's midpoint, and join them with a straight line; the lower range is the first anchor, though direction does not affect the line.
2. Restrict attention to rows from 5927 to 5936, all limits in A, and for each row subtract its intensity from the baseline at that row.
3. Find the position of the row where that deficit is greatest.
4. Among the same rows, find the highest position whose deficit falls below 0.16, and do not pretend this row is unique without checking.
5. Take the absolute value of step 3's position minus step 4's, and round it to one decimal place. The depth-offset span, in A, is 6.8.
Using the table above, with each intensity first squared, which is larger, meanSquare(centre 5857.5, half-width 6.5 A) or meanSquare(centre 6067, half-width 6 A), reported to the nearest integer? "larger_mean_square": 103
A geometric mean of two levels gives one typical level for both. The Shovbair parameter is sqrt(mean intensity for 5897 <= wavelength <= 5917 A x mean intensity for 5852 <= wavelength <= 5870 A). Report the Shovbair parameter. 10.0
